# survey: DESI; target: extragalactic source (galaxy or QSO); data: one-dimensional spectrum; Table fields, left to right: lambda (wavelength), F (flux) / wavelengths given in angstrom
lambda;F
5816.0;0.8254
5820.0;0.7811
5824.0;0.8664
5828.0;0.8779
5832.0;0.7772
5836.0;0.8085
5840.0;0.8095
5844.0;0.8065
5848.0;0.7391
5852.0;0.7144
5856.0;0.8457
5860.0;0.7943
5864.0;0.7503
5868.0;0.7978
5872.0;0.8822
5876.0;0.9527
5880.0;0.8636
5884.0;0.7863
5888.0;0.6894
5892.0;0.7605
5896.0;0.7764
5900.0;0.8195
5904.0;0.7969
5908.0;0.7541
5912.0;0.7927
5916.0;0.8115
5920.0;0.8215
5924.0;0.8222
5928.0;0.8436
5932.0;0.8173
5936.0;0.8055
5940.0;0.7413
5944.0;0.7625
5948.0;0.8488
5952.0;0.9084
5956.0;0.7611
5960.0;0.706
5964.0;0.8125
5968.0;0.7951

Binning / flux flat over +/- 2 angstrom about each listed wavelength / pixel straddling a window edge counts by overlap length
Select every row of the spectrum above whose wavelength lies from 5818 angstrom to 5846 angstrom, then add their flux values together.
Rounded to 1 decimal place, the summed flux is 5.7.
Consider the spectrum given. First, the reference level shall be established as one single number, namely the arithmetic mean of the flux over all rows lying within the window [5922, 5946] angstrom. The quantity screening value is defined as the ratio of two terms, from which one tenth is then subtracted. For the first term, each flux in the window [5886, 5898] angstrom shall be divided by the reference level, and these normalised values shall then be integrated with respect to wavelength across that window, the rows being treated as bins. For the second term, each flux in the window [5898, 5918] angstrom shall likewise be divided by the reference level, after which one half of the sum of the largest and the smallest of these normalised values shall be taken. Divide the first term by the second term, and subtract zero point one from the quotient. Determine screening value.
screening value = 11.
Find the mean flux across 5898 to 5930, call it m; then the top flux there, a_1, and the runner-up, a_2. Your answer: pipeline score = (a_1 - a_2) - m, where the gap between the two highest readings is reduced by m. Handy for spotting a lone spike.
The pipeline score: -0.786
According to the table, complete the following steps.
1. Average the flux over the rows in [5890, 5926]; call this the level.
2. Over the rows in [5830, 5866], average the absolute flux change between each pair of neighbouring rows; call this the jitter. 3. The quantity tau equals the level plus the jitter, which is 0.839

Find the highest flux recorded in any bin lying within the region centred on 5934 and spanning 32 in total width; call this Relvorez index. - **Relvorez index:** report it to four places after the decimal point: 0.8488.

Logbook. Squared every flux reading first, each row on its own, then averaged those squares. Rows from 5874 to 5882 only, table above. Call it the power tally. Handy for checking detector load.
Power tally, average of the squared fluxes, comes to 0.83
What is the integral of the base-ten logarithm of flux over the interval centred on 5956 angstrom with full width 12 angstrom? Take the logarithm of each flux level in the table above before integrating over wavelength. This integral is -1.25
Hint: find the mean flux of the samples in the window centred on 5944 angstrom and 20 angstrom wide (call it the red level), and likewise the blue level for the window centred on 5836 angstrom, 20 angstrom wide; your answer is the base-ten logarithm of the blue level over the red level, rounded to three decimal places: 0.001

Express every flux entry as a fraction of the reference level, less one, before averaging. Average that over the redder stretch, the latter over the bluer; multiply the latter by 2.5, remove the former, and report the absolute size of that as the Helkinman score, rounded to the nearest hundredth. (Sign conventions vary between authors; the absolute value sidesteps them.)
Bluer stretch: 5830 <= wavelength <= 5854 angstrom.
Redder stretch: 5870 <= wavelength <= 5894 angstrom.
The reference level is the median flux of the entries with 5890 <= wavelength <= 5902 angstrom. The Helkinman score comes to 0.06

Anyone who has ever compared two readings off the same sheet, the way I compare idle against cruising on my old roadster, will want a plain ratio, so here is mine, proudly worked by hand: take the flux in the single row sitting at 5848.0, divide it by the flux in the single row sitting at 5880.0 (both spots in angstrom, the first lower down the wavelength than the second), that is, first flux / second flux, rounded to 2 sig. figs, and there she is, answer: 0.86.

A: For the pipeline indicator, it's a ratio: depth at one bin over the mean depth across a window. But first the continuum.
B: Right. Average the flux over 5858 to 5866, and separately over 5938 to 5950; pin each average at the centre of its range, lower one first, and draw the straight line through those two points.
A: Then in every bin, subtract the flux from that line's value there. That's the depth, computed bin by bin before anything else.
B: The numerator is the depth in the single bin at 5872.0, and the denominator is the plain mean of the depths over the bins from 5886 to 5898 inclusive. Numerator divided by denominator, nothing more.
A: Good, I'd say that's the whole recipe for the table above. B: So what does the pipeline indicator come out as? -3.1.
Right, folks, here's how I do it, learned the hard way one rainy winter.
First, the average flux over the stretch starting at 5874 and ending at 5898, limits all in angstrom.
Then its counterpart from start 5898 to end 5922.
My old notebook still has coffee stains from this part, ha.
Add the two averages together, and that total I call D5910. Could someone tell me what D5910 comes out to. 1.60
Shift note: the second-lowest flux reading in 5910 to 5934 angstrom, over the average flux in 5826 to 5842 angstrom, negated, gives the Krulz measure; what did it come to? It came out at -0.99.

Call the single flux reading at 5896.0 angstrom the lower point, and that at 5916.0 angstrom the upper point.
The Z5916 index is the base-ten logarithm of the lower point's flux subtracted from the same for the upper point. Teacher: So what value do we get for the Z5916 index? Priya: 0.019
